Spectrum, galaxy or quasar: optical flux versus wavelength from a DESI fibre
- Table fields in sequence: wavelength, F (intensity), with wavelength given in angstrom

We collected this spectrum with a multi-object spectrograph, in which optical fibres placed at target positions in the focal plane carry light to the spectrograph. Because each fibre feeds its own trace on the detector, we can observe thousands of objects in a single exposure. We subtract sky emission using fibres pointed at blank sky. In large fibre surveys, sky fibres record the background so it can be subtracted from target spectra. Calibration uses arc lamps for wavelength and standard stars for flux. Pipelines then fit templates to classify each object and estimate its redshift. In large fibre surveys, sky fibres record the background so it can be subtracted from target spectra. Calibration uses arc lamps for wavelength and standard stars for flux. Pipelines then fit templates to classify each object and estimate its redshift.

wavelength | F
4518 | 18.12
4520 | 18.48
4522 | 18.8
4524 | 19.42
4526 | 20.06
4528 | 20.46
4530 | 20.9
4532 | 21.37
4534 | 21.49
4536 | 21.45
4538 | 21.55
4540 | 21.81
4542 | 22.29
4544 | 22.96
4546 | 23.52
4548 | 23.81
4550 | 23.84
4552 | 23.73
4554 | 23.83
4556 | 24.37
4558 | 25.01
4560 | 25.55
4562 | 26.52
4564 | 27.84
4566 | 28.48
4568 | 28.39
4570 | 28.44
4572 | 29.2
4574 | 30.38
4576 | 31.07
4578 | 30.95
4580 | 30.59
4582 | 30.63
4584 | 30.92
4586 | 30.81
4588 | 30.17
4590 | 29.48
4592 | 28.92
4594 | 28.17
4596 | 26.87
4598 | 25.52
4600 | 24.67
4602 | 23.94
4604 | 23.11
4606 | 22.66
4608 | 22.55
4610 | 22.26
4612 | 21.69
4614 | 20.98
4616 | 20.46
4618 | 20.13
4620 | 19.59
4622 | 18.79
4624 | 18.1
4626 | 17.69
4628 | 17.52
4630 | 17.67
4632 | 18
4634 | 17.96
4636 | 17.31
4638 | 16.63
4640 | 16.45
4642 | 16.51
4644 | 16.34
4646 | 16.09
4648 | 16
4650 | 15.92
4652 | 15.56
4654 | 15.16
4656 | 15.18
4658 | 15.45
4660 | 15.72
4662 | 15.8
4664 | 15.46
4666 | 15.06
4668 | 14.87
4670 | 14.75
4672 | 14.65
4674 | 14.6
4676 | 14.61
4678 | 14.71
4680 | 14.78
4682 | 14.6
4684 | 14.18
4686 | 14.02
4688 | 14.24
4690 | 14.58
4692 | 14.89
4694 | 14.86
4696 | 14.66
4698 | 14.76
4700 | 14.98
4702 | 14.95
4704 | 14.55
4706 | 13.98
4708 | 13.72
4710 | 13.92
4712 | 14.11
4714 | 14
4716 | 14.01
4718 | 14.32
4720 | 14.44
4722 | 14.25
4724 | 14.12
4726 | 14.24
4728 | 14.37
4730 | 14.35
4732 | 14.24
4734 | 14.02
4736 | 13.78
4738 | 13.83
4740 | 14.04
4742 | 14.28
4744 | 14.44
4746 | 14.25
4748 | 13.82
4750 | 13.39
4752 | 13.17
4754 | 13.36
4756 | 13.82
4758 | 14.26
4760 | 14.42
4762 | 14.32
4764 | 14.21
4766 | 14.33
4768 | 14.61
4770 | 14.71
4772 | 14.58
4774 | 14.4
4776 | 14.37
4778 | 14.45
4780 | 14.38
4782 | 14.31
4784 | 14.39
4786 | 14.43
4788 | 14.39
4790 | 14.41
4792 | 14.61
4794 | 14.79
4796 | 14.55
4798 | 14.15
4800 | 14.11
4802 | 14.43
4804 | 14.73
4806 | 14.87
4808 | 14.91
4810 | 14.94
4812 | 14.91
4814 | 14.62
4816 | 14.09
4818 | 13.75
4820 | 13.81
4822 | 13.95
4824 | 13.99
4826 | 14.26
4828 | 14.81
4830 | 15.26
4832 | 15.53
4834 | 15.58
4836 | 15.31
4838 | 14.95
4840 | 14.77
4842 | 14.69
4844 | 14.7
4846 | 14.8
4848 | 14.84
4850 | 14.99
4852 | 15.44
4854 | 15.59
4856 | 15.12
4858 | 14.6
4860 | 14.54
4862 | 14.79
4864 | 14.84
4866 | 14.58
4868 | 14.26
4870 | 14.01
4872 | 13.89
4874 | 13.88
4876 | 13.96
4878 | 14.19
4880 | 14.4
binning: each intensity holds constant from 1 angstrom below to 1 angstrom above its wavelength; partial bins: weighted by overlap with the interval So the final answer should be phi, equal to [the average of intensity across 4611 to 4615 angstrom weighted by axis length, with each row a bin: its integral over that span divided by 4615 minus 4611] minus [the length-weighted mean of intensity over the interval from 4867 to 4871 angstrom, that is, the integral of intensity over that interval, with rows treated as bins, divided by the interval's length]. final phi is 7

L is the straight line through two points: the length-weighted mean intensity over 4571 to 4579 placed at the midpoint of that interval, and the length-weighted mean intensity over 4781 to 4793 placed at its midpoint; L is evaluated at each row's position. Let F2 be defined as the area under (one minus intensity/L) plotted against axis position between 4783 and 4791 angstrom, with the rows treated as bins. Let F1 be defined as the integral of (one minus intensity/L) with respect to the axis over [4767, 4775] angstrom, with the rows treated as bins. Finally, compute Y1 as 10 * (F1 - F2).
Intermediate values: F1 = 0.5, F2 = 0.0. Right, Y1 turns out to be 5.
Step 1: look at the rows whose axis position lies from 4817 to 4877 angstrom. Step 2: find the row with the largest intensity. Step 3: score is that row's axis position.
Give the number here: 4854 angstrom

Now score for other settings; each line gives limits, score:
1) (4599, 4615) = 4600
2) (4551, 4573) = 4572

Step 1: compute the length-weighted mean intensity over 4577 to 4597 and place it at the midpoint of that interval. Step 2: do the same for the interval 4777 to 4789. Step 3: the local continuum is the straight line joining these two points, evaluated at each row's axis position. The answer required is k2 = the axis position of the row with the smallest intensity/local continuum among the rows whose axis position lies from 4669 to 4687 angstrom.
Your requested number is 4672 angstrom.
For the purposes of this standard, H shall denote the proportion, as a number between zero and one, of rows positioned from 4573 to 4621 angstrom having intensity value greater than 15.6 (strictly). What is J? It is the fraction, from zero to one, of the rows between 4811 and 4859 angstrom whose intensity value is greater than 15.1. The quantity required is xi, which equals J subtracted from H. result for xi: 0.71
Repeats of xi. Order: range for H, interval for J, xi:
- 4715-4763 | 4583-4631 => -1.00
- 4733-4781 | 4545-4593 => -1.00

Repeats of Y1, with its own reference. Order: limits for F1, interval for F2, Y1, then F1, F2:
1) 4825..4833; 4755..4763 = -38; -2.6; 1.1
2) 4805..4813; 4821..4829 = 5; -1.3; -1.9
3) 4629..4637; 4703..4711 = 0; 2.5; 2.5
